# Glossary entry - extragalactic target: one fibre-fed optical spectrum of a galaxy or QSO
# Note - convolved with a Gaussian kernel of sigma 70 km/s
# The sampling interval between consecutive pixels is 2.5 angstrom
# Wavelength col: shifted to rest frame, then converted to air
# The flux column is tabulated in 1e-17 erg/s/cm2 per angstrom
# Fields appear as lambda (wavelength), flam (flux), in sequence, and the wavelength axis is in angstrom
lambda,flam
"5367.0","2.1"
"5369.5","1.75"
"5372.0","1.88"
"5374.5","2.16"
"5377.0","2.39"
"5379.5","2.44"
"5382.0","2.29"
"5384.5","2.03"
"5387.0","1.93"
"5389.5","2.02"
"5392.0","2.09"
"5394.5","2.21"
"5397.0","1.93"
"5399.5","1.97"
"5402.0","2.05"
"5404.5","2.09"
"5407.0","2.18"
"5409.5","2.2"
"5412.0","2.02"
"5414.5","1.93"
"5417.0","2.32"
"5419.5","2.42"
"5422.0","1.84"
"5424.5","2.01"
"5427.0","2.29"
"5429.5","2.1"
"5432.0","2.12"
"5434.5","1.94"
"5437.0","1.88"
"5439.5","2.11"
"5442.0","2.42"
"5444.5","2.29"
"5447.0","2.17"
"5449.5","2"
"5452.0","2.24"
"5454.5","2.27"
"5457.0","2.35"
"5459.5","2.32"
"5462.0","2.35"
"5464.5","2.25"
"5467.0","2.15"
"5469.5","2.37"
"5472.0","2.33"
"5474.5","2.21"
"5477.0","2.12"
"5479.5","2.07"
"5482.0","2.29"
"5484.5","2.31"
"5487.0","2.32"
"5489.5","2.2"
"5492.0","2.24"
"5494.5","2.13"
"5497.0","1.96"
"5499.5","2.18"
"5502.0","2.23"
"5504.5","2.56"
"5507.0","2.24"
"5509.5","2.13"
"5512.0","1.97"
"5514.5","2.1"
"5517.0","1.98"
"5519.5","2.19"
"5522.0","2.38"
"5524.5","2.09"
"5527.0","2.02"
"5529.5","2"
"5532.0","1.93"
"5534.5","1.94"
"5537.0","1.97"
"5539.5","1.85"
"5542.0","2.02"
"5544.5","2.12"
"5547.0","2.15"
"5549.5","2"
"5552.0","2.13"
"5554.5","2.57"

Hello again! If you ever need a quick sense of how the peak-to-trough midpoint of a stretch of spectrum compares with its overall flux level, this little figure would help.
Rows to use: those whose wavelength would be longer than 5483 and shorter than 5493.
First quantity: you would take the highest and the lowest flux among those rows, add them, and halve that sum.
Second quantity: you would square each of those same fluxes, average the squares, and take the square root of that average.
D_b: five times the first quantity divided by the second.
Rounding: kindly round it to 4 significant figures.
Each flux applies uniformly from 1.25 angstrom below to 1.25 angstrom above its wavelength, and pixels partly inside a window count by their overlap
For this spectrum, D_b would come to 4.982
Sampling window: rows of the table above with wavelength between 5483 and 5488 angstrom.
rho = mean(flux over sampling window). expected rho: 2.31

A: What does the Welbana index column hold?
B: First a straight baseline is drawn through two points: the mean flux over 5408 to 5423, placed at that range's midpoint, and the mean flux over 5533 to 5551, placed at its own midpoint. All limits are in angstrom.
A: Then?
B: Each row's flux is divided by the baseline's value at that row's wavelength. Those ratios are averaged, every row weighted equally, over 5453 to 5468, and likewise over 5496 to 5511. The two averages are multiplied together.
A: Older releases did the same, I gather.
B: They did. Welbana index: 1.19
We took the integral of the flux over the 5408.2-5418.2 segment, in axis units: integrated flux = 21.2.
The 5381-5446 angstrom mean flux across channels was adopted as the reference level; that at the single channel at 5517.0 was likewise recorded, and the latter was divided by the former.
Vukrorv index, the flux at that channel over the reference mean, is 0.94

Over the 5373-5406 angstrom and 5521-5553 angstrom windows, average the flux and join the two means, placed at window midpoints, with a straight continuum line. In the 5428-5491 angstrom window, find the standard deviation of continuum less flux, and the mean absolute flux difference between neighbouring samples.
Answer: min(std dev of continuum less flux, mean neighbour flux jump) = 0.11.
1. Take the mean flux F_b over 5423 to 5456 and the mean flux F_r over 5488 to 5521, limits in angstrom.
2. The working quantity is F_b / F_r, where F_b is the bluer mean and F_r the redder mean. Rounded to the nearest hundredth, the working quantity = 0.99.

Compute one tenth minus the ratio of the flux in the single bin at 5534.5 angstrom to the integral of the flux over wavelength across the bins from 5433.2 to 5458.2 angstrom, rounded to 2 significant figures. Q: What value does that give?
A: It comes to 0.064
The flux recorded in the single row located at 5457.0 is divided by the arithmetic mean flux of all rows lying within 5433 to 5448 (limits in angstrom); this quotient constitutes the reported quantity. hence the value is 1.10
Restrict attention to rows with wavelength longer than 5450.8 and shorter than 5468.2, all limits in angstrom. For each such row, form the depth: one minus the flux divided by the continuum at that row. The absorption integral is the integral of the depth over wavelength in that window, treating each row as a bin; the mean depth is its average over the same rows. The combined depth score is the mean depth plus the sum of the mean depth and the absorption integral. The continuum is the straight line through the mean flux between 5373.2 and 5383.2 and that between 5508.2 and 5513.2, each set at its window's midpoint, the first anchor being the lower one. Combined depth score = -1.1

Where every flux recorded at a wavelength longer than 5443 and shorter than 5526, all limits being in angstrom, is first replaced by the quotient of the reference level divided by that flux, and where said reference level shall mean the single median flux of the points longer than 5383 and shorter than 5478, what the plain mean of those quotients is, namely 0.969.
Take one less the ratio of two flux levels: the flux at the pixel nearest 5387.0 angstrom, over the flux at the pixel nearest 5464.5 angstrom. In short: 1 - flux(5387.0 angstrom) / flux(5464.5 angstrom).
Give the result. 0.14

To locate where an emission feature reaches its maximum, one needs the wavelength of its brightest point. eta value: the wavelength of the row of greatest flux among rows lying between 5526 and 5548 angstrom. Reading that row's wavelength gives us 5547.0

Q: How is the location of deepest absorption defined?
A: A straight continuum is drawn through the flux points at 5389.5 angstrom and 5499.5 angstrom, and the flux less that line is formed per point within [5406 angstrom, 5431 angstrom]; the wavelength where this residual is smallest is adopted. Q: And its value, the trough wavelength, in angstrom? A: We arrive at 5422.0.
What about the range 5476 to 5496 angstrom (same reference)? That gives 5479.5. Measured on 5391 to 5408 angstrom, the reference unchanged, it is 5397.0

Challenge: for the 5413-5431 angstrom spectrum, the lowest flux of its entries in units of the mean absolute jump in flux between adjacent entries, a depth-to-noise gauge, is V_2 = 6.5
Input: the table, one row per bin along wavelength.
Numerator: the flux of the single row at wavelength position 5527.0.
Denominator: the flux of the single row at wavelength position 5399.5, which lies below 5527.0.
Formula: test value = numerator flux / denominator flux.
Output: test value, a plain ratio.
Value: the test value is 1.03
